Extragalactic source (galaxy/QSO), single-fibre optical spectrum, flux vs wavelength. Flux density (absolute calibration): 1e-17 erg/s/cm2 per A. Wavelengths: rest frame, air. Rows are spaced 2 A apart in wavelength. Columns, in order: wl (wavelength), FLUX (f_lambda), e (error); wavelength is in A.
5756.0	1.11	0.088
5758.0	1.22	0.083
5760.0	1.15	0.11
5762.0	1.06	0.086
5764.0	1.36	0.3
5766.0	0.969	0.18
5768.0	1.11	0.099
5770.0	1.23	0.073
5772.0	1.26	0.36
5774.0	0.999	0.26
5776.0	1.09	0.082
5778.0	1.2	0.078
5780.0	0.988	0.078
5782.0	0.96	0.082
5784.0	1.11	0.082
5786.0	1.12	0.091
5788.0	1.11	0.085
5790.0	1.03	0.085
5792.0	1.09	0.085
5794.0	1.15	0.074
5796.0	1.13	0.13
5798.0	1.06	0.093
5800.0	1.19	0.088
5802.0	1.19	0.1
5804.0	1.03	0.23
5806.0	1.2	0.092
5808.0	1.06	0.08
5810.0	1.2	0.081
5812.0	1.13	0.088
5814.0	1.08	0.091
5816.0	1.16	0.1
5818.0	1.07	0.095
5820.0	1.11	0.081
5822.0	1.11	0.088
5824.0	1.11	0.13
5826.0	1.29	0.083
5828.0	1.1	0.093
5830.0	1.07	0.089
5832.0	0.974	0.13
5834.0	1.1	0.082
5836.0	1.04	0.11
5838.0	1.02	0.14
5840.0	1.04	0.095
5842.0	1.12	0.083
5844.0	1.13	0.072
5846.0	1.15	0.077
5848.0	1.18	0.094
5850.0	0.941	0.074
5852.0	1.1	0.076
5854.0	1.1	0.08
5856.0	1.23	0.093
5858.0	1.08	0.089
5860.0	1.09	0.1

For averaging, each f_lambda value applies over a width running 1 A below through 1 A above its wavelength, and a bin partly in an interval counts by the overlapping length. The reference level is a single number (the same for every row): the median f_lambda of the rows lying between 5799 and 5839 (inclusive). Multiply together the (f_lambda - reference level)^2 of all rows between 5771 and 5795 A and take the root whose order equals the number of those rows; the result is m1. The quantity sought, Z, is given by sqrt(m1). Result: 0.037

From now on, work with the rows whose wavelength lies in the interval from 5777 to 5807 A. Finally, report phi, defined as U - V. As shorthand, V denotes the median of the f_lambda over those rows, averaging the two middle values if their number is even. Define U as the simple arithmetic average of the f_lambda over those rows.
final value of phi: -0.006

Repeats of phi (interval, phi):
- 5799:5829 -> 0.025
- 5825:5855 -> -0.010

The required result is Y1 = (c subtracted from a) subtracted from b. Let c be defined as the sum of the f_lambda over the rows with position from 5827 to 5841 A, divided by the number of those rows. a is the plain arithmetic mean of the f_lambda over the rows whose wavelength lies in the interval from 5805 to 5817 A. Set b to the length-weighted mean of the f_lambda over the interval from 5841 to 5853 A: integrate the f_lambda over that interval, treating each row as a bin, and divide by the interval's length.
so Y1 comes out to 1.01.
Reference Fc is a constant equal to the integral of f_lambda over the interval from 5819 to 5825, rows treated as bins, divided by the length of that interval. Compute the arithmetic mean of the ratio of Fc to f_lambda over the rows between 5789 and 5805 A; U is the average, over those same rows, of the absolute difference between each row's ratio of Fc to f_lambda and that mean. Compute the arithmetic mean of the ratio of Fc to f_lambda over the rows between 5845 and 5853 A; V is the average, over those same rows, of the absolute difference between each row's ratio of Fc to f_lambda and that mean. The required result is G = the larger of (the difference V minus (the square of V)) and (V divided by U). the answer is 1.5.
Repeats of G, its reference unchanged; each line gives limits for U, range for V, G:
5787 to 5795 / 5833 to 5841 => 0.7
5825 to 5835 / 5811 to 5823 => 0.3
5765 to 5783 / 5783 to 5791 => 0.3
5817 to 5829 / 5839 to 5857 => 1.3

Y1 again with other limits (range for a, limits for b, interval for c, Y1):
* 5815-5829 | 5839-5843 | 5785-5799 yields 1.04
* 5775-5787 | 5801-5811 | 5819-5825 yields 1.17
